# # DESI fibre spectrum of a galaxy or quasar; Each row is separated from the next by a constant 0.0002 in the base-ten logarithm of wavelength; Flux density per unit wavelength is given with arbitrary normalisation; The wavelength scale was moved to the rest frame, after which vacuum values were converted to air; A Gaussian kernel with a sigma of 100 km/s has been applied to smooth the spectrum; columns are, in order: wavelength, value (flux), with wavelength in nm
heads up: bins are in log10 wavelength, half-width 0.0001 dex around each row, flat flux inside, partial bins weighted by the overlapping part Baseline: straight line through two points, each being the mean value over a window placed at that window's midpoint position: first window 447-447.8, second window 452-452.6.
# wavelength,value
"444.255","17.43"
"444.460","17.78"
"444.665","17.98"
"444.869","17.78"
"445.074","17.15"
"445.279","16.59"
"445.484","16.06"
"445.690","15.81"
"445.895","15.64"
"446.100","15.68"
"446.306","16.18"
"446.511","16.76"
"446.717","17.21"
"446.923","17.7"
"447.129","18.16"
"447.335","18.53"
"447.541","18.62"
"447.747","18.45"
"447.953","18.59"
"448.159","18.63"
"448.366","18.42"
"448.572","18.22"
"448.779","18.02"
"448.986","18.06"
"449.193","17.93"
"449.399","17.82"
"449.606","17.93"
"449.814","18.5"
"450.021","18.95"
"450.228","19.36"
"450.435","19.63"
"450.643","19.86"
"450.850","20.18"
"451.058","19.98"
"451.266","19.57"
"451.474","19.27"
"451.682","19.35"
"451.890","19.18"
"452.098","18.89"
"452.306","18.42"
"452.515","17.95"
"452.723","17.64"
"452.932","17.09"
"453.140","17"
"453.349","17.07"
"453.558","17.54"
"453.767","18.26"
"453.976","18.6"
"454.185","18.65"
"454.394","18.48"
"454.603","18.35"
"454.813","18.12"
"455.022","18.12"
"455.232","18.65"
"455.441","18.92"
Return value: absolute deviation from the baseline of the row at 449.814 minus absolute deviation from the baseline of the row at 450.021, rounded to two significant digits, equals -0.45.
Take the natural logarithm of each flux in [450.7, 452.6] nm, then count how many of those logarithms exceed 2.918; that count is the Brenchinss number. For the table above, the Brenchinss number 7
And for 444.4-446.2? 0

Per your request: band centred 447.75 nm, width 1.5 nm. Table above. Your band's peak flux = 18.63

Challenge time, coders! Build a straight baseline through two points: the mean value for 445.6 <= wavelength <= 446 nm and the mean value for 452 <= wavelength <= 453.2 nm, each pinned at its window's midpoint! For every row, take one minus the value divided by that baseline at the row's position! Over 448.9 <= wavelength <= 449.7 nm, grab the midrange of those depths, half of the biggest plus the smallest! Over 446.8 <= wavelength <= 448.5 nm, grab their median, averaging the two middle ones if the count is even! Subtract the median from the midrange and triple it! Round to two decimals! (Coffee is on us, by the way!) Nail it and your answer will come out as 0.18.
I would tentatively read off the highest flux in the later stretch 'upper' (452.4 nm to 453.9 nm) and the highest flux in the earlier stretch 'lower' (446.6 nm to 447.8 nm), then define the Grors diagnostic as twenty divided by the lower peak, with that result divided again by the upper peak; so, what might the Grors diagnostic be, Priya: 0.059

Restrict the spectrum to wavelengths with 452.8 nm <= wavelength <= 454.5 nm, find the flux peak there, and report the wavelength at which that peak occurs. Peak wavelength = 454.185 nm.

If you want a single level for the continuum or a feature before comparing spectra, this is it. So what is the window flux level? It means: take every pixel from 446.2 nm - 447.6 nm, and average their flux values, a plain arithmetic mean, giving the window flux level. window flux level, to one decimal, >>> 17.6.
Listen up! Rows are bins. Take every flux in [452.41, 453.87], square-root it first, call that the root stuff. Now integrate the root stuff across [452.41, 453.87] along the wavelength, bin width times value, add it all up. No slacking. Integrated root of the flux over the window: 6.11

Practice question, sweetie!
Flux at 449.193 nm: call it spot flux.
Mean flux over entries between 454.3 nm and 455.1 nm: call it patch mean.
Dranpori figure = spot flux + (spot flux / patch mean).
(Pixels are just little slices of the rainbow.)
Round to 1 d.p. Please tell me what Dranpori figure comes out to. 18.9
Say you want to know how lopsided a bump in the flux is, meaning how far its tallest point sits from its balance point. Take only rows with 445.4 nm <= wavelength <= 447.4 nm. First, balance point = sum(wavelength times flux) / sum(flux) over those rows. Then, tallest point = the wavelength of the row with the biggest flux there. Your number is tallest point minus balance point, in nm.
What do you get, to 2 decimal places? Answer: 0.89 nm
